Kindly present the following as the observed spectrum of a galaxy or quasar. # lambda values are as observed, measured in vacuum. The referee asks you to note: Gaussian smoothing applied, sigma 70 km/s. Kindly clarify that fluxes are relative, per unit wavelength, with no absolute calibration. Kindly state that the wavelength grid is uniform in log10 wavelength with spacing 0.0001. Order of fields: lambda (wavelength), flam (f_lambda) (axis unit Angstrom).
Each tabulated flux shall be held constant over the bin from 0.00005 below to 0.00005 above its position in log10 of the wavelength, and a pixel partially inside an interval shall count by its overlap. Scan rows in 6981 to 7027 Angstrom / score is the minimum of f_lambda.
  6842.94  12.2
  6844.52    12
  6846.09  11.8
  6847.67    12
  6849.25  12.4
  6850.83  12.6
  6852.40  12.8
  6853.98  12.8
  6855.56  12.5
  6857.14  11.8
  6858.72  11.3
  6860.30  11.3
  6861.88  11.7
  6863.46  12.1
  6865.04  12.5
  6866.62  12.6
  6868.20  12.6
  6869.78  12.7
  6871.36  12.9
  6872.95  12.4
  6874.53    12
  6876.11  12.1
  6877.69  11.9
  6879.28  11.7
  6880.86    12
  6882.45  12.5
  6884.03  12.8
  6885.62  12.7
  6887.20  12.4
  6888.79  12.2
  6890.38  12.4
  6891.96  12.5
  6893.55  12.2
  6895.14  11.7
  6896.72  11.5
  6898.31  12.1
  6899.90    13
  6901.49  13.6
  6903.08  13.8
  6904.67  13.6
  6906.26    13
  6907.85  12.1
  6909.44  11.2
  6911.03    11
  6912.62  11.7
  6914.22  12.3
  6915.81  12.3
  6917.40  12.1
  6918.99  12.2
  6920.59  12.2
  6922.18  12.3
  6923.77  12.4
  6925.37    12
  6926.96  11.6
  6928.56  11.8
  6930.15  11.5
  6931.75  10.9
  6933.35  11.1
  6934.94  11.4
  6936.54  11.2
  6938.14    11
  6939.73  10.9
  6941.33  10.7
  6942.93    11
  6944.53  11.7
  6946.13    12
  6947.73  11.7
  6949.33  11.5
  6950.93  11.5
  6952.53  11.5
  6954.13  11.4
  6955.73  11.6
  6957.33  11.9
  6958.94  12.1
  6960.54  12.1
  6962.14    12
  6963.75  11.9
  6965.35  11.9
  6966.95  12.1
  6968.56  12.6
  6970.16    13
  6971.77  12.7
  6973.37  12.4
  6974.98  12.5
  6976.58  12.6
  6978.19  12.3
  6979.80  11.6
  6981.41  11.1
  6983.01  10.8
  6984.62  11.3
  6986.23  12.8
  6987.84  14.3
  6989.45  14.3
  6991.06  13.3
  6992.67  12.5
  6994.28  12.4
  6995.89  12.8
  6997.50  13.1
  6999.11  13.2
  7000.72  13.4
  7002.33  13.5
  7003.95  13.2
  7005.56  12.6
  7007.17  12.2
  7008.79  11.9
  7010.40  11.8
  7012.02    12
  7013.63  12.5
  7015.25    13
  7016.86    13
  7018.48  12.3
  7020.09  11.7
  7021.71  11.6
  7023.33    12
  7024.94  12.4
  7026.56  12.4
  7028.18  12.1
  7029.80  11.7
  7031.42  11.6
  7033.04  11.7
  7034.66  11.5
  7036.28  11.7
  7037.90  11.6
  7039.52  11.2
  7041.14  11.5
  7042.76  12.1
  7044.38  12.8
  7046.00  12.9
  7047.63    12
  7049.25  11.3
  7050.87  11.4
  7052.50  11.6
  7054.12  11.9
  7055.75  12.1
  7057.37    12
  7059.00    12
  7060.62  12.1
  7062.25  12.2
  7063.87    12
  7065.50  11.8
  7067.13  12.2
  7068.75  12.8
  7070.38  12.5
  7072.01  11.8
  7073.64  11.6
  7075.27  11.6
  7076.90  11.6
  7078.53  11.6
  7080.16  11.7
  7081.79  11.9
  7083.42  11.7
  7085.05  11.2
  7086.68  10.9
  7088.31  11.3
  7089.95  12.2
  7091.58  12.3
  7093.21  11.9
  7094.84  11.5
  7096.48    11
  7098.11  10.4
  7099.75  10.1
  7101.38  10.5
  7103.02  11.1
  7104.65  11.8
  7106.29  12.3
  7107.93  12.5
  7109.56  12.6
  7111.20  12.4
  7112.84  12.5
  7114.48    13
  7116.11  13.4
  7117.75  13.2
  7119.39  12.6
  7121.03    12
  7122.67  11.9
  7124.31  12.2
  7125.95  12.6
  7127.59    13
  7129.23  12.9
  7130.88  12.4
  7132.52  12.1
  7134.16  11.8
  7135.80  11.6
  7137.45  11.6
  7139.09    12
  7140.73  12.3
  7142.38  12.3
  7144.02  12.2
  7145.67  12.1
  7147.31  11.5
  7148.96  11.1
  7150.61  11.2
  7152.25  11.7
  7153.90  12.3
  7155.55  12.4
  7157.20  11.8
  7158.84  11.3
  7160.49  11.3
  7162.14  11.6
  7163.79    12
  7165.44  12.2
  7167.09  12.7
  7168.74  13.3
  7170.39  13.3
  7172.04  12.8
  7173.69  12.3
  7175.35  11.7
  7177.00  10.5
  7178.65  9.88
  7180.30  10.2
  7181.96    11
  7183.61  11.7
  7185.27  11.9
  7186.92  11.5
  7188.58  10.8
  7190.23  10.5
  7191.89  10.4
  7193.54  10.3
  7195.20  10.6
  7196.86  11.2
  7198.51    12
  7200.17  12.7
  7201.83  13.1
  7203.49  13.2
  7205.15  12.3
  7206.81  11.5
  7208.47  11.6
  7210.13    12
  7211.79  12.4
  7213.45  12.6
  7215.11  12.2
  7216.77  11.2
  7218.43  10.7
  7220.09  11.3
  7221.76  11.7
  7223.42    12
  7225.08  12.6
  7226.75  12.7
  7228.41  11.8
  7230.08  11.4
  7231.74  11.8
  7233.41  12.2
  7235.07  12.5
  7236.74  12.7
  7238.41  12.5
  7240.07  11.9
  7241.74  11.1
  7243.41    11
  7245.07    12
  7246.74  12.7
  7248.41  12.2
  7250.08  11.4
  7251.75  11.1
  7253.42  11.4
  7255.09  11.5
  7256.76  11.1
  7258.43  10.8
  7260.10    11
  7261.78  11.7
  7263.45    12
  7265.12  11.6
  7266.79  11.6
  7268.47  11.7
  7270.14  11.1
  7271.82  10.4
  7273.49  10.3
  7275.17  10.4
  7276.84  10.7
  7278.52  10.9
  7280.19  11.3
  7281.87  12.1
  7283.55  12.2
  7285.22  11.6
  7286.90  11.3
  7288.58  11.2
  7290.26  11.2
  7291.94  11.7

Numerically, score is 10.8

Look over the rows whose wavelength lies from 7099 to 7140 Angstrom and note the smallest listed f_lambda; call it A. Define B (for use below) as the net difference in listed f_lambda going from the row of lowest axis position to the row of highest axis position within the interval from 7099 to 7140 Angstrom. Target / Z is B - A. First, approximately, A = 10.1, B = 1.9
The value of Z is -8.2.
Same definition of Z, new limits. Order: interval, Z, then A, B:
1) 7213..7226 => -10.7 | 10.7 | 0.0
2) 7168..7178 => -13.3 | 10.5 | -2.8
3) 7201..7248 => -11.1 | 10.7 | -0.4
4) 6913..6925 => -12.0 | 12.1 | 0.1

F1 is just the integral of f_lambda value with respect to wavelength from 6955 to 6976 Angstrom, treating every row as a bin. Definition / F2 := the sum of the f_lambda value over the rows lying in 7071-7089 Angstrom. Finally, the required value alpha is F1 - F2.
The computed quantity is 130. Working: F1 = 257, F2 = 127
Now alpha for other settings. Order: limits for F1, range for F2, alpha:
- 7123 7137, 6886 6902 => 48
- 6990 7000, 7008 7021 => 31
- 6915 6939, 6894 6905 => 192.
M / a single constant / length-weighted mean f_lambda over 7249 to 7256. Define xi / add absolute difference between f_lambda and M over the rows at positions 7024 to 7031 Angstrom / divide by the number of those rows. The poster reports 0.77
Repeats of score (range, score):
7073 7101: 10.1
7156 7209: 9.88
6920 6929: 11.6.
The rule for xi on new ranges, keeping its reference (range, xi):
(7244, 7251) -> 0.70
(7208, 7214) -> 0.77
